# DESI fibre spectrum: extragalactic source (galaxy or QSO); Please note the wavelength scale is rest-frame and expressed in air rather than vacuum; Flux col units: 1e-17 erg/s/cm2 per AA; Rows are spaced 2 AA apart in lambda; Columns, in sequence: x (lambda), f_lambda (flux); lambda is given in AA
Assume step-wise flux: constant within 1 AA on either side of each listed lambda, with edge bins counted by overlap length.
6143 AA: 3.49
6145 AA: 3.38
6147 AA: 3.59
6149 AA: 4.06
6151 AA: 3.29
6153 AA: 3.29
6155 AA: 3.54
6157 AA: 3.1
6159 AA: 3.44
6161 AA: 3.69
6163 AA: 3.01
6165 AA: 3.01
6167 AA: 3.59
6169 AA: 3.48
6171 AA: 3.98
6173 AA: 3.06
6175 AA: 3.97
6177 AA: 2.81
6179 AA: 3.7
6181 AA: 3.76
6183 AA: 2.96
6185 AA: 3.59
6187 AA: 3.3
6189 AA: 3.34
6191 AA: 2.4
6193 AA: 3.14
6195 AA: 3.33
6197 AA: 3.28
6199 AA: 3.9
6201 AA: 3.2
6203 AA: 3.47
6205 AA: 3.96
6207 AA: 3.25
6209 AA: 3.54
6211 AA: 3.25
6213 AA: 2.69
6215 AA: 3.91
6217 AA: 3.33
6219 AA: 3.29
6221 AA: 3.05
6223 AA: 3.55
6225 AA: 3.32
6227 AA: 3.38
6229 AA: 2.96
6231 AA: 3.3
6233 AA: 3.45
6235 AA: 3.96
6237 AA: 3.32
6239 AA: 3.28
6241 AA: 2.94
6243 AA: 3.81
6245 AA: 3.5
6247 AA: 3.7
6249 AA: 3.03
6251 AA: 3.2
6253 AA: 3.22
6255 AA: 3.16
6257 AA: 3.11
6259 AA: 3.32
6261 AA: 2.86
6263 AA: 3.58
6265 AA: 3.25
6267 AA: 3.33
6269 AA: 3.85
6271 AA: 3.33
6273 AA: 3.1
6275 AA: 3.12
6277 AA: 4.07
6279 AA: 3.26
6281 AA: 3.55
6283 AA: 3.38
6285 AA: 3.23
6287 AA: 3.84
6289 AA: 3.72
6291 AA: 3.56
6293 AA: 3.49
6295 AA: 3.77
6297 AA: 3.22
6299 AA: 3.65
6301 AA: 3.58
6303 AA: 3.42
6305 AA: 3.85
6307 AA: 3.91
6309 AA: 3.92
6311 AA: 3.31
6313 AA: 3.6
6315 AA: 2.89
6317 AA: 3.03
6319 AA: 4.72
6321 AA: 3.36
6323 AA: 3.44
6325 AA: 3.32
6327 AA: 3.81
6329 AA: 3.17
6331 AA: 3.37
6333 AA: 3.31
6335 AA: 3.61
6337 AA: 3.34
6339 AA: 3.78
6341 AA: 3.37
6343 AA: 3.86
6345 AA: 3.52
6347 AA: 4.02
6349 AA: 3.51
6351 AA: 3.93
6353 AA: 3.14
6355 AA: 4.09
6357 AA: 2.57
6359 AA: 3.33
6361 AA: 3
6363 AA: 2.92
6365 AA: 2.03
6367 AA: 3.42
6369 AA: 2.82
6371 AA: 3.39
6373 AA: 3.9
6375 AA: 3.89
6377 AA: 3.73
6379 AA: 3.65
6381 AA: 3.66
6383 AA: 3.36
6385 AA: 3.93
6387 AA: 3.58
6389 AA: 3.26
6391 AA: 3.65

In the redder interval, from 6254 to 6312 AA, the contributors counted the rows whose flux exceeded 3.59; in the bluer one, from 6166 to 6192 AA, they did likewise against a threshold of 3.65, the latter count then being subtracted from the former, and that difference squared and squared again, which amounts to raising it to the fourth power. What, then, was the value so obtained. 625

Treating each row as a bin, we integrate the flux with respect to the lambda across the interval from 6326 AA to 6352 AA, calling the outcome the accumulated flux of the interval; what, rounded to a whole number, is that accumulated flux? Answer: 93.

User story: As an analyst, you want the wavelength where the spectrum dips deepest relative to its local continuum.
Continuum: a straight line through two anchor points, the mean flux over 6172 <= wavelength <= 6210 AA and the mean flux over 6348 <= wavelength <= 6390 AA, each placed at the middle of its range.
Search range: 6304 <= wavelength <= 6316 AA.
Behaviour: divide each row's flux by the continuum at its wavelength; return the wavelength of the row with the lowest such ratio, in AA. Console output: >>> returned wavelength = 6315 AA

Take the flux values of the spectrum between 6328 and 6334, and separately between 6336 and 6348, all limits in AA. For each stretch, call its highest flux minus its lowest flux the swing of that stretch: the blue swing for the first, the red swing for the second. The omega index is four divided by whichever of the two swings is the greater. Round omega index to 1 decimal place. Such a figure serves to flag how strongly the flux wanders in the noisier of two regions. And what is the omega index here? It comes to 5.9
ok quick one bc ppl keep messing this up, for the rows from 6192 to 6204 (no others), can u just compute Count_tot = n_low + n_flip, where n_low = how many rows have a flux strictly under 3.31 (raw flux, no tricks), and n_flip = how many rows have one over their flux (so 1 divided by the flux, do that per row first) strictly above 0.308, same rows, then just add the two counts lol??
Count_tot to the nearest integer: 5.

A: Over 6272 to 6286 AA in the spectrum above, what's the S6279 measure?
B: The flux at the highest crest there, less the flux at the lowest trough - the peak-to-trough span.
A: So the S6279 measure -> 0.97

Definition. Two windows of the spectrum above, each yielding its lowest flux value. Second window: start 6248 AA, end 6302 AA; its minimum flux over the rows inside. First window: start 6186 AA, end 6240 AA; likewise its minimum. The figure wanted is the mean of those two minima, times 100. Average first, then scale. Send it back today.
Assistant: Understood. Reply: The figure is 263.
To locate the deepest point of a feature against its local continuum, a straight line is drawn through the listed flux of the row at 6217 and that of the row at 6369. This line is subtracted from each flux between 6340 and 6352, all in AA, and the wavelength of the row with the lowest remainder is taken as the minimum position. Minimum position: 6341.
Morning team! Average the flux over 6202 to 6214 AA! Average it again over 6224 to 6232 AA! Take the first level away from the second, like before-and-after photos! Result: -0.12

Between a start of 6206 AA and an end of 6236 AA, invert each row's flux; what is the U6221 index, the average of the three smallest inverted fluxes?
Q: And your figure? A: 0.2633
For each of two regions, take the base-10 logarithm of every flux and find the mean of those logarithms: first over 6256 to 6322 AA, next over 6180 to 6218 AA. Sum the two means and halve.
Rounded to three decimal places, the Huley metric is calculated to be 0.531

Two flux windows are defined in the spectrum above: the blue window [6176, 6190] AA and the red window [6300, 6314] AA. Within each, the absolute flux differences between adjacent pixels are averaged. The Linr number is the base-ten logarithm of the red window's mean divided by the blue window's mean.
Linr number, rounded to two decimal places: -0.24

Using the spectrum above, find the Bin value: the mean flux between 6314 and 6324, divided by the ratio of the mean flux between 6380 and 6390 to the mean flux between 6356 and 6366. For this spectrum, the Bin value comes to 2.7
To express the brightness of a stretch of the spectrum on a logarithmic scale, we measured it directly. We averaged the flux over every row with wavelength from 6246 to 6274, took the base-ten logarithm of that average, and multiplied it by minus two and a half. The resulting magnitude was -1.29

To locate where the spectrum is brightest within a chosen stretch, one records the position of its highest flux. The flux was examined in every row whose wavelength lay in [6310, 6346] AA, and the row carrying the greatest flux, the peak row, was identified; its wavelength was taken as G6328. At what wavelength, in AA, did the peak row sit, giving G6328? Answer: 6319 AA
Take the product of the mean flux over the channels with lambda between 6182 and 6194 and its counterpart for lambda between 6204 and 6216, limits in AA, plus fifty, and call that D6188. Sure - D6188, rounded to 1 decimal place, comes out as 60.7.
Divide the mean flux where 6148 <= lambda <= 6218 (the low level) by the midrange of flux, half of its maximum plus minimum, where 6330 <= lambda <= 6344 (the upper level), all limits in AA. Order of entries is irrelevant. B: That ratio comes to 0.95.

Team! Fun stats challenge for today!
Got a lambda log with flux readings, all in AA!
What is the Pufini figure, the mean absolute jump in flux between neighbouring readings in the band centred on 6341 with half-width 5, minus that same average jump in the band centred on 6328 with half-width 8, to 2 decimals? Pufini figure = 0.15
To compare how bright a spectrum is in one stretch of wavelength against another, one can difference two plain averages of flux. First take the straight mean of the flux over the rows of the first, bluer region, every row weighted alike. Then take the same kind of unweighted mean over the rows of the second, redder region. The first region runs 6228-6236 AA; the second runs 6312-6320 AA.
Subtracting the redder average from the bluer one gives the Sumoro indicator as -0.14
